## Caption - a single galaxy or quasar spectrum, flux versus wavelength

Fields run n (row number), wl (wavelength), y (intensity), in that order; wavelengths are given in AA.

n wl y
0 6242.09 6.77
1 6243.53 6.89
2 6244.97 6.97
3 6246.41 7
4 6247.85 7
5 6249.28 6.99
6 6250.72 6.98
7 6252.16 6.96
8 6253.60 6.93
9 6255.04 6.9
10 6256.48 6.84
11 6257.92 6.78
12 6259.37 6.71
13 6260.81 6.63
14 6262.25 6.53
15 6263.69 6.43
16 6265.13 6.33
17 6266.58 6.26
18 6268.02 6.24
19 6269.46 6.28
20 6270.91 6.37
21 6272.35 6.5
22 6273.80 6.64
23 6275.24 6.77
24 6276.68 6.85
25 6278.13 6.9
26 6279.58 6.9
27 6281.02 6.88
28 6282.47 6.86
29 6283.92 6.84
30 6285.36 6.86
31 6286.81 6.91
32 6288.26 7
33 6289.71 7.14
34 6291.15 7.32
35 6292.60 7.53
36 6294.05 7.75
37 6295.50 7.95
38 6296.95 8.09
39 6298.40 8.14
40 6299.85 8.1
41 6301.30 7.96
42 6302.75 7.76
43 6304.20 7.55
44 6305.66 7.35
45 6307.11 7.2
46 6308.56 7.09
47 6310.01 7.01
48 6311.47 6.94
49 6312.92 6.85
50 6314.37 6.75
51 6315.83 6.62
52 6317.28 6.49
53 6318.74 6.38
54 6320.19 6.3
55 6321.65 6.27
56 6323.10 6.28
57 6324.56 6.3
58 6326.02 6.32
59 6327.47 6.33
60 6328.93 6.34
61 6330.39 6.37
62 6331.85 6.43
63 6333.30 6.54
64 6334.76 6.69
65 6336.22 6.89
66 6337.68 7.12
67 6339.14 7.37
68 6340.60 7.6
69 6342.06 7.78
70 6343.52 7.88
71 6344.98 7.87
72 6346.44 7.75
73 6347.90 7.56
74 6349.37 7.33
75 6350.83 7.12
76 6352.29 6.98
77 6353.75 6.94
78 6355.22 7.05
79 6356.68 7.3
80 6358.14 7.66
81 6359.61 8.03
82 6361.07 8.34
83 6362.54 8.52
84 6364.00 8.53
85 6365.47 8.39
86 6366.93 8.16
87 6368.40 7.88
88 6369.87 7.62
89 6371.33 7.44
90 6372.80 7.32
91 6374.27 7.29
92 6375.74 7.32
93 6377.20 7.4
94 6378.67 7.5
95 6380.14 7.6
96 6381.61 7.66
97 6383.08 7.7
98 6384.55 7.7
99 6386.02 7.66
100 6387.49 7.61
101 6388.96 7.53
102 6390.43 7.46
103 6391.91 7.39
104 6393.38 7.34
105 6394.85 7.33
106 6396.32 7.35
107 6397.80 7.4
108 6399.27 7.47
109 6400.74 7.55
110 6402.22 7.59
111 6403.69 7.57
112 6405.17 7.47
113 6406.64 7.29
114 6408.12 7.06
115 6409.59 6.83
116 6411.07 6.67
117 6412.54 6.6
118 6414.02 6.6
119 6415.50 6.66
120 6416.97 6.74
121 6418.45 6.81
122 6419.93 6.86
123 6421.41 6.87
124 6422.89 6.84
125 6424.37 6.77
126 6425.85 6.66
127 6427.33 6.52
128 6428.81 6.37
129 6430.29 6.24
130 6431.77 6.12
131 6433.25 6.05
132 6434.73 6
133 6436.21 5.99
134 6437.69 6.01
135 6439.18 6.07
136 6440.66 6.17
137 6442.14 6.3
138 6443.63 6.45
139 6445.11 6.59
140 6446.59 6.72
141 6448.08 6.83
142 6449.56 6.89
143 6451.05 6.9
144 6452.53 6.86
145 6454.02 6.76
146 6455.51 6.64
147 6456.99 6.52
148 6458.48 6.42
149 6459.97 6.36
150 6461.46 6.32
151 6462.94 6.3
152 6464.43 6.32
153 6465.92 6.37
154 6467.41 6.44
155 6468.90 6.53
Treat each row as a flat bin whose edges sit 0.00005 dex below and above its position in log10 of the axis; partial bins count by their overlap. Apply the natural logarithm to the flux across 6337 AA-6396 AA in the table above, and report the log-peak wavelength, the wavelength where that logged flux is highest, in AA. 6364.00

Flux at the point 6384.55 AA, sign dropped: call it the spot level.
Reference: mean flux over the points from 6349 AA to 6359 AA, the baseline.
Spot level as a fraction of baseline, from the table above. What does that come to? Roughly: 1.07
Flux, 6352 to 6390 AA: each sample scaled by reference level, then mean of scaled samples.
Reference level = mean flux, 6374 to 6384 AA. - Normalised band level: 1.02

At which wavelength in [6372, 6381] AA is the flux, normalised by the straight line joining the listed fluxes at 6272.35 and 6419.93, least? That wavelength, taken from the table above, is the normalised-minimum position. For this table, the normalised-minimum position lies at 6374.27 AA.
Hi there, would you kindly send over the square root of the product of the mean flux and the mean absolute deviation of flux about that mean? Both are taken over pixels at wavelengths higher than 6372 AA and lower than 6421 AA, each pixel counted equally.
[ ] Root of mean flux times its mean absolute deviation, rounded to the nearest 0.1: 1.4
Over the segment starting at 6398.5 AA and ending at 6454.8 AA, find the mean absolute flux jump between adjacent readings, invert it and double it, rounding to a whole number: 22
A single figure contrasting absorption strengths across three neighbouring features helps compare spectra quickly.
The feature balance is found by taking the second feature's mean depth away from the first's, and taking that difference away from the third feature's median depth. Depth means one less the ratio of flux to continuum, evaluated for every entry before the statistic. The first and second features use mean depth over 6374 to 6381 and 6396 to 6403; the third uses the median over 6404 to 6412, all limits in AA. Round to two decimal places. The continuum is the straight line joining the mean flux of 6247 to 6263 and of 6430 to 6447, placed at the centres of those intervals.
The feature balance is -0.14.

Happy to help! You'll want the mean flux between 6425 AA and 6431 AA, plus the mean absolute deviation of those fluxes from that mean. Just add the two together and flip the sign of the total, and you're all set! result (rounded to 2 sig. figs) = -6.6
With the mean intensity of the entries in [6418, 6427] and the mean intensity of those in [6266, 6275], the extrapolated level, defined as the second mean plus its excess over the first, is 6.0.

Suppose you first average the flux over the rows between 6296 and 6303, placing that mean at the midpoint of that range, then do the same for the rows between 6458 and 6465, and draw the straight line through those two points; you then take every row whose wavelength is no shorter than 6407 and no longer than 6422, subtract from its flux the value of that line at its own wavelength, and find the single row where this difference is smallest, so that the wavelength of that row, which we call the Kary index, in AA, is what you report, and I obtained 6412.54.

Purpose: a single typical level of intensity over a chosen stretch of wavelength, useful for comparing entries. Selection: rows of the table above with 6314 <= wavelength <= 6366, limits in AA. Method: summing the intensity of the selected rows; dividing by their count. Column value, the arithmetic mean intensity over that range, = 7.1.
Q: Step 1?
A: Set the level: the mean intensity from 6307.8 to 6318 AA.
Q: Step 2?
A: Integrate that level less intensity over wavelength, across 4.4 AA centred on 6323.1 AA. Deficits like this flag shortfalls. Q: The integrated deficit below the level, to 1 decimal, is 2.4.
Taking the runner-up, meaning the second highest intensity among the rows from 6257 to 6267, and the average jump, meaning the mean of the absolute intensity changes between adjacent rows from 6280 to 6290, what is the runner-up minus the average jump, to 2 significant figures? 6.7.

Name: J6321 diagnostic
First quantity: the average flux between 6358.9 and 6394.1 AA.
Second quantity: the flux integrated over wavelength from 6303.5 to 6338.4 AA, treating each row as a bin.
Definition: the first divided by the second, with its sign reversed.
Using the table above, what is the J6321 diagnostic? -0.033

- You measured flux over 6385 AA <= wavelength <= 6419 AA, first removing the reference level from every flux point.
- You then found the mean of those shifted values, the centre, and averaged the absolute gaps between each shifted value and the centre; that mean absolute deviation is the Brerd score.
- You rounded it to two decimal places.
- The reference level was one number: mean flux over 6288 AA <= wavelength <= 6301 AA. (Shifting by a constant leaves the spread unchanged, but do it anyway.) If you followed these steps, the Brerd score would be 0.33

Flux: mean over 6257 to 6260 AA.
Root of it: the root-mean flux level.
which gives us 2.60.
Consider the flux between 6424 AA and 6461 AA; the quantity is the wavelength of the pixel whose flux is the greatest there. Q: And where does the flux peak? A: 6451.05 AA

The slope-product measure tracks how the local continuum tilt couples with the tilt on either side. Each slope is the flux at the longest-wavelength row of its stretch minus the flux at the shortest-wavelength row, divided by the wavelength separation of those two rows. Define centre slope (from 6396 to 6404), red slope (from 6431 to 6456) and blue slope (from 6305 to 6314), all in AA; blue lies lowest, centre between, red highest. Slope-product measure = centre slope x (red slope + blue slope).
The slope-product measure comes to -0.0014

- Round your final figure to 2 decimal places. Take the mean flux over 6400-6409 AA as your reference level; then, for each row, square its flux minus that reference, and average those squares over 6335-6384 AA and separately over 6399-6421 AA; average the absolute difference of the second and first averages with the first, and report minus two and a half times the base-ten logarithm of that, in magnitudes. 2.13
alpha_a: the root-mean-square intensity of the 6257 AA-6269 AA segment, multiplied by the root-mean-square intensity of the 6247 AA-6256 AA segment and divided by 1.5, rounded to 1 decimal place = 30.1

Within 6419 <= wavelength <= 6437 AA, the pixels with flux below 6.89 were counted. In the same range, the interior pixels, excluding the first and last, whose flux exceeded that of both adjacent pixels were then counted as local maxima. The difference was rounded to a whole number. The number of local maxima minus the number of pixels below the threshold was -11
